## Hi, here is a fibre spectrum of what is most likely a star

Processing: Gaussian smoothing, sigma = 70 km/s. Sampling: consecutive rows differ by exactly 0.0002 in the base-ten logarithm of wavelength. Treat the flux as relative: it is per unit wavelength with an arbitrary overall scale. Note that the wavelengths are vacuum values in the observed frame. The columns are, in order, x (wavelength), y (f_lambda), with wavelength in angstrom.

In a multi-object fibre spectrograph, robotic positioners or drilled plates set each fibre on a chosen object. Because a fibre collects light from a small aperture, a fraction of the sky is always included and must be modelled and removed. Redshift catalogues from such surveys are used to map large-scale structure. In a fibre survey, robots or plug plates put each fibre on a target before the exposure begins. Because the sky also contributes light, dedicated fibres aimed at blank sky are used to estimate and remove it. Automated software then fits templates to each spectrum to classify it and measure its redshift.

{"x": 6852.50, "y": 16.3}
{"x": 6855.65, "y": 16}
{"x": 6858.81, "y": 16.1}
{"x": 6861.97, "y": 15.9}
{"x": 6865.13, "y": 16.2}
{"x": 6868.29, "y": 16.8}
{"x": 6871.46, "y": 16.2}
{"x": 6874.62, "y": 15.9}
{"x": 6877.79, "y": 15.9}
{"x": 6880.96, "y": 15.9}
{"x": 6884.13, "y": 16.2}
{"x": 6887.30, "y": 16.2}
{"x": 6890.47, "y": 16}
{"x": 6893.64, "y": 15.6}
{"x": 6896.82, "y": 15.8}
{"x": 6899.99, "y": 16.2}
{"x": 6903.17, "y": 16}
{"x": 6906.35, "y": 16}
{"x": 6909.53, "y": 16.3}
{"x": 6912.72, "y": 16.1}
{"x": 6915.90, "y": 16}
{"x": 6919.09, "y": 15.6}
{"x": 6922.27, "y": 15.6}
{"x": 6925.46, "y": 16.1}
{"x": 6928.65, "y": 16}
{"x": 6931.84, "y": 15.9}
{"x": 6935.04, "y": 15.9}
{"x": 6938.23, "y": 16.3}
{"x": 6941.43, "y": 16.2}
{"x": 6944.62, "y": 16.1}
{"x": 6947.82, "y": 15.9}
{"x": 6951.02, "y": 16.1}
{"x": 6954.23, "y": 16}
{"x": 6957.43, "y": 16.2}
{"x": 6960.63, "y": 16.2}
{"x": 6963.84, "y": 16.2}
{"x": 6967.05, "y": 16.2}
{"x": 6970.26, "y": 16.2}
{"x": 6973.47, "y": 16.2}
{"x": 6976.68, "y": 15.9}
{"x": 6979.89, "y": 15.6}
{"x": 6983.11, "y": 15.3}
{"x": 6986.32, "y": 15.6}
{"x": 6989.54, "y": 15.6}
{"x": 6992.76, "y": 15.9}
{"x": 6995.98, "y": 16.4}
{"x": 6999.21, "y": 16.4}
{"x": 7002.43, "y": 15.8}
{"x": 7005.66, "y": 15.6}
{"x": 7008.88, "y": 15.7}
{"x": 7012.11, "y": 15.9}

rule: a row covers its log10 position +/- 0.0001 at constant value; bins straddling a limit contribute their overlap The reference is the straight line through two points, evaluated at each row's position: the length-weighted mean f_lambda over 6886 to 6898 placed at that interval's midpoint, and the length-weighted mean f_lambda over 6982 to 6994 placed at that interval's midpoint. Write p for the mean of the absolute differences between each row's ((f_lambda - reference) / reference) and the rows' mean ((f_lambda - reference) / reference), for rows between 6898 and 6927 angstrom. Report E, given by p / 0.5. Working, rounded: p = 0.011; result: 0.021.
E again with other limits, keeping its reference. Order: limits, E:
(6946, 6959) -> 0.013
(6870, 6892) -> 0.017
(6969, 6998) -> 0.037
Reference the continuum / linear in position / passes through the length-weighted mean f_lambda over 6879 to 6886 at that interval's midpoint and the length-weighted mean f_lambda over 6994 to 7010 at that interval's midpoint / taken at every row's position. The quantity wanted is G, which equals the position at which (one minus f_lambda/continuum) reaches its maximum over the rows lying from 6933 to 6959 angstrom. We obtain 6935.04 angstrom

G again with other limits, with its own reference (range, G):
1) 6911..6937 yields 6919.09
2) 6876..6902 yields 6893.64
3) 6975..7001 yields 6983.11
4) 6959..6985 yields 6983.11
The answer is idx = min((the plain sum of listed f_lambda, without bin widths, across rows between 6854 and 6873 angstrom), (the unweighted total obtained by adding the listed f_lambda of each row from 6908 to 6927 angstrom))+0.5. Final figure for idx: 96.2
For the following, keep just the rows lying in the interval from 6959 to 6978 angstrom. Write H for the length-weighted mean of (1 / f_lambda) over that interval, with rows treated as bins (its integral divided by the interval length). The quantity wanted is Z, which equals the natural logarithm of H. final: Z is -2.78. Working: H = 0.0619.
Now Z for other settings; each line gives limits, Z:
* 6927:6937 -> -2.77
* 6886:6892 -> -2.78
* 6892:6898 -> -2.75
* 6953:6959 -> -2.78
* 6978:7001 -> -2.76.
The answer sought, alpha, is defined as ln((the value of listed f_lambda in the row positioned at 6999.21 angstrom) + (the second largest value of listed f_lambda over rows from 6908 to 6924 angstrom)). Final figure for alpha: 3.48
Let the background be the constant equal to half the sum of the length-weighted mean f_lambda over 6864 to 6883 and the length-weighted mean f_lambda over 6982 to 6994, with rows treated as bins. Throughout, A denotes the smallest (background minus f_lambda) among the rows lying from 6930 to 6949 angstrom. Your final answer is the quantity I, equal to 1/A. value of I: -2.4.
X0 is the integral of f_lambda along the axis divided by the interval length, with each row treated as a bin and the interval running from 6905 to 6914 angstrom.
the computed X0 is 16.1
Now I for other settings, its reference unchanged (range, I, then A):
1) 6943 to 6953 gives -4.5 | -0.22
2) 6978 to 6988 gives 3.6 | 0.28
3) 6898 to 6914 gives -2.4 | -0.42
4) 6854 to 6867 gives -3.1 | -0.32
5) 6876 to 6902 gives -3.1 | -0.32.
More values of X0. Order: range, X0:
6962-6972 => 16.2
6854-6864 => 16.0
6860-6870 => 16.3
